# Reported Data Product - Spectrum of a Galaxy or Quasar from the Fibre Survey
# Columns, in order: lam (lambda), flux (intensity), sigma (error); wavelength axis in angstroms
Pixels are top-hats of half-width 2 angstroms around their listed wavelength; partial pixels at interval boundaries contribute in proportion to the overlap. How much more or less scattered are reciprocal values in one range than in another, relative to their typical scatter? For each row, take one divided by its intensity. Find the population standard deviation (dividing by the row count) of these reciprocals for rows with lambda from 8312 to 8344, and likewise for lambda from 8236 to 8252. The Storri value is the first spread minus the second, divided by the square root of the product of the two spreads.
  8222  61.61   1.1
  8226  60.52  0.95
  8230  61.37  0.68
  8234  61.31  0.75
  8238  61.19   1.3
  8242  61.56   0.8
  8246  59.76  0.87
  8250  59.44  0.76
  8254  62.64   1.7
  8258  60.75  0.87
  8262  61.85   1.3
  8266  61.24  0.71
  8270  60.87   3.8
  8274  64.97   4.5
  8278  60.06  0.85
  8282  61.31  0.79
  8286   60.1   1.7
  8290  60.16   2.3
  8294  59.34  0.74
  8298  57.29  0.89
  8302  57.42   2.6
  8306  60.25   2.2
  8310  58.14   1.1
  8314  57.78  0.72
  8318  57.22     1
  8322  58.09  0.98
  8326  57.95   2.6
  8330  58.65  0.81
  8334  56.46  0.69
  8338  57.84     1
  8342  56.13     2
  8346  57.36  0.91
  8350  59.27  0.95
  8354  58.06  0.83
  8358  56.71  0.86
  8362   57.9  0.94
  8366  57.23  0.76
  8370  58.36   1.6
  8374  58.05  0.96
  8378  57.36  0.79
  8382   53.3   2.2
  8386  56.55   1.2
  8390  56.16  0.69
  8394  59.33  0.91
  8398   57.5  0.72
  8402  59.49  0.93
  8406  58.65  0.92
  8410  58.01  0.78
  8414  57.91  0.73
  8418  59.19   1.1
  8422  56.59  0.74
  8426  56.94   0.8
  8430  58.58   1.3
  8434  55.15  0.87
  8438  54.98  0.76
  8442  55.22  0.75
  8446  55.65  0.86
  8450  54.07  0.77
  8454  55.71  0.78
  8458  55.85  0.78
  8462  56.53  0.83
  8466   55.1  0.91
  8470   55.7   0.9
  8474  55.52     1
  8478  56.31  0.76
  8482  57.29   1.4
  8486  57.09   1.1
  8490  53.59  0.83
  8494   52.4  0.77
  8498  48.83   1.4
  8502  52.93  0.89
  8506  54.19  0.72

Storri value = 0.0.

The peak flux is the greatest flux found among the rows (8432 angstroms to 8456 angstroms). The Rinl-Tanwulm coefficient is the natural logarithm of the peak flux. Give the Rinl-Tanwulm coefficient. 4.02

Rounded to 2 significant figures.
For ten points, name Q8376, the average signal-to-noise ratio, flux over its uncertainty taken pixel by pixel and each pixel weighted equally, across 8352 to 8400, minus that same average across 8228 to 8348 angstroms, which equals 5.3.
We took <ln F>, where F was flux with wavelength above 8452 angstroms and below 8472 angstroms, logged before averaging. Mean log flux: 4.02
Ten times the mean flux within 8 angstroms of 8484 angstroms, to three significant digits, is 561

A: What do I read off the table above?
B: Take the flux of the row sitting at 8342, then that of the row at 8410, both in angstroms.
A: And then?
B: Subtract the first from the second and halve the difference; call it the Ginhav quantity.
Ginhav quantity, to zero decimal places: 1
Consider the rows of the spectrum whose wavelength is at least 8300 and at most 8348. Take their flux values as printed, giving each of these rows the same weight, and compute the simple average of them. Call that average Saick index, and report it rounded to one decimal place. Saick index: 57.8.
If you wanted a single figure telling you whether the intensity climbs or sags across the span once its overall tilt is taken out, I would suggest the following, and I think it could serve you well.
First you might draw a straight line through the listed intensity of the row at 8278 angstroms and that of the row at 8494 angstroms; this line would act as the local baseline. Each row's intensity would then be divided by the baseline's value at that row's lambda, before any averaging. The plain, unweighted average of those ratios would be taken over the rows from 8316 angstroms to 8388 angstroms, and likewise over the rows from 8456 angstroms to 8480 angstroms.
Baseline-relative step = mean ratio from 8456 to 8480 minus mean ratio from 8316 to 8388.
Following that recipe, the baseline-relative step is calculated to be 0.048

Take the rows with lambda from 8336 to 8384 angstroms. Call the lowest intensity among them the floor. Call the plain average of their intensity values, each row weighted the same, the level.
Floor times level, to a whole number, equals 3054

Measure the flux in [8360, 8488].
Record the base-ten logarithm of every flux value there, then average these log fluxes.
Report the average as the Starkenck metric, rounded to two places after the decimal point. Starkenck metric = 1.75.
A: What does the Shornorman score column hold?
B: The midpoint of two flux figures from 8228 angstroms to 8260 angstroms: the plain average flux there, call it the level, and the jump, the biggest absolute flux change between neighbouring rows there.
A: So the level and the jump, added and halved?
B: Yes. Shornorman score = 32.1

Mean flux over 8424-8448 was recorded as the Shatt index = 56.1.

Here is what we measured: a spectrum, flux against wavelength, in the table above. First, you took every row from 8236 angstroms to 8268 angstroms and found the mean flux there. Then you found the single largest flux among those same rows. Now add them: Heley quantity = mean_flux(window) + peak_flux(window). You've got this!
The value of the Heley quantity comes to 124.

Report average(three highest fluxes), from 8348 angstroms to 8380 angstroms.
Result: 58.6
